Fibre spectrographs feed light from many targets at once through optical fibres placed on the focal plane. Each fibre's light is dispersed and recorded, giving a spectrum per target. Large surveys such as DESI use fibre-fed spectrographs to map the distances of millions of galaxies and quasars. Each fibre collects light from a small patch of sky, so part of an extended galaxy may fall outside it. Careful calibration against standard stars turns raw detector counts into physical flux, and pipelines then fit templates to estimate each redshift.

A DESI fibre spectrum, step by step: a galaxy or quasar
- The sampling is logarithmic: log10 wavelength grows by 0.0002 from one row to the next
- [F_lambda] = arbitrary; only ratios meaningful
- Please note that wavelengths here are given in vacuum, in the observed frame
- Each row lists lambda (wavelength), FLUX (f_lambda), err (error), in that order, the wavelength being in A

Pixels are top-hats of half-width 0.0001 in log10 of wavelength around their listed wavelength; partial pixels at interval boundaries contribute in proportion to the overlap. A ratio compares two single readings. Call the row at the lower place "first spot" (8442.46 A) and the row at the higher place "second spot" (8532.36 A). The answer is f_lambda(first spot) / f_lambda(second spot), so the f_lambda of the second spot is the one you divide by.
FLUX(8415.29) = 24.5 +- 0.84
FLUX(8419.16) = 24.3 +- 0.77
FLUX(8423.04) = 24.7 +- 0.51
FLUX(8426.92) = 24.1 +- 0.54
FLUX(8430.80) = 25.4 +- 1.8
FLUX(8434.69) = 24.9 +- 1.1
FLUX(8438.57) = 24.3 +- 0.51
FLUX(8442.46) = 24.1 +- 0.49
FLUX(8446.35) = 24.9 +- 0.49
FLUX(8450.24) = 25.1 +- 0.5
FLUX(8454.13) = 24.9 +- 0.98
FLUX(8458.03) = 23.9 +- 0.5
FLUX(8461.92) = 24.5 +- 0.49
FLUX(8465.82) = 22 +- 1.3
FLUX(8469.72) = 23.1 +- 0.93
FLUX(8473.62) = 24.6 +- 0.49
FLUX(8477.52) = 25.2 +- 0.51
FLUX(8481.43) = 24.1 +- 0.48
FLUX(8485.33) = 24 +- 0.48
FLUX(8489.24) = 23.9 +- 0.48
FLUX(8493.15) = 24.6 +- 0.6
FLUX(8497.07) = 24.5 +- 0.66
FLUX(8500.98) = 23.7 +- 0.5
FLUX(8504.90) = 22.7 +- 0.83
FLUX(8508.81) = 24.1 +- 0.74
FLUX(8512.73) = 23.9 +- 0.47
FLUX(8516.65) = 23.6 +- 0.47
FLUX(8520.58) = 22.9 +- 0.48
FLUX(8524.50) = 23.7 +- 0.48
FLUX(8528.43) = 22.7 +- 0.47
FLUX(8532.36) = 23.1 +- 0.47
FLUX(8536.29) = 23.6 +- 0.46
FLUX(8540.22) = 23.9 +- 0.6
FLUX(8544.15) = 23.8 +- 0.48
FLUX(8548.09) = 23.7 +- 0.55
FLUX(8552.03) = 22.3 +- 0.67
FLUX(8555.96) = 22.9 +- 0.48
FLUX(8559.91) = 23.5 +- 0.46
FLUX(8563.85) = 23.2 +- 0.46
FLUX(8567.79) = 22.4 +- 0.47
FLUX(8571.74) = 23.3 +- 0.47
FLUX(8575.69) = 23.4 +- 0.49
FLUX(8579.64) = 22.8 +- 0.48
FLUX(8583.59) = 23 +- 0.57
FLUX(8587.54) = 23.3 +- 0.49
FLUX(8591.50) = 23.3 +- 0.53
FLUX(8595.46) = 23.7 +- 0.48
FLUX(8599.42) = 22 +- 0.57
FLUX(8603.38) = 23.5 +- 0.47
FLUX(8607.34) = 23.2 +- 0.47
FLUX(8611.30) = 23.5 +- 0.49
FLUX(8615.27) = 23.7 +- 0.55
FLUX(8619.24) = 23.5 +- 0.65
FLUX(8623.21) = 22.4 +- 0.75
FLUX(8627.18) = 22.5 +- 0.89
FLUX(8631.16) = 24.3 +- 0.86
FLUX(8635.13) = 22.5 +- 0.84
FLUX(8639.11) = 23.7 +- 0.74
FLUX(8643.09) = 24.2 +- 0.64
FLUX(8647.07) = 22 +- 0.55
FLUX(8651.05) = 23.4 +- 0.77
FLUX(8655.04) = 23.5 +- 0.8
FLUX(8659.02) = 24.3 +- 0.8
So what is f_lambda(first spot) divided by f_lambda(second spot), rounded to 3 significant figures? 1.04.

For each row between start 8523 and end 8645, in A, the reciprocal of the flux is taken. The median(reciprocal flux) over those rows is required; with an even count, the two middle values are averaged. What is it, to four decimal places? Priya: 0.0429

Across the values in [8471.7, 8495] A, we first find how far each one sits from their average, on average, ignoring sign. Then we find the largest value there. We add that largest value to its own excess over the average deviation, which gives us 50.0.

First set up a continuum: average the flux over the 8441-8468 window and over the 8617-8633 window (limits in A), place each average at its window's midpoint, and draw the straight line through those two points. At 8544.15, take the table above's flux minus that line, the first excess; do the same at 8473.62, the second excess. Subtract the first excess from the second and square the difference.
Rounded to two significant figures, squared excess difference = 0.14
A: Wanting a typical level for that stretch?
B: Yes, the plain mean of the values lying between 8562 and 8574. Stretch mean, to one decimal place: 23.0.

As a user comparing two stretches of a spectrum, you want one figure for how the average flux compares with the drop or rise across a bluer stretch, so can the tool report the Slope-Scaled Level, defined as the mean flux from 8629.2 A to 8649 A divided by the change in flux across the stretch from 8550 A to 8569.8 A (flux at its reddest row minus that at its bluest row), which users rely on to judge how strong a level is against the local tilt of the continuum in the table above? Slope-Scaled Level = 233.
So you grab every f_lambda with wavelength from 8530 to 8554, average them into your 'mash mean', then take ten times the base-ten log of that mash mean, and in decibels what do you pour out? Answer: 13.7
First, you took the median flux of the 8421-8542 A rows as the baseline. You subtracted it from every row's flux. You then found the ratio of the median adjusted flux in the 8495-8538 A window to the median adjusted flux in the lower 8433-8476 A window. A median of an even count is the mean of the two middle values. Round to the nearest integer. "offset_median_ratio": -1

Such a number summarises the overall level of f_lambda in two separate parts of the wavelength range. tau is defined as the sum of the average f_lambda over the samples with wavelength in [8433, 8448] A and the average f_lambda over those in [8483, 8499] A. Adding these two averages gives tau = 48.8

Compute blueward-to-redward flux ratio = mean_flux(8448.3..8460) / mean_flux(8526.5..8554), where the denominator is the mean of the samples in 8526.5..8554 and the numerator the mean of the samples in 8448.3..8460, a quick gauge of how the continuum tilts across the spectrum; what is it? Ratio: 1.06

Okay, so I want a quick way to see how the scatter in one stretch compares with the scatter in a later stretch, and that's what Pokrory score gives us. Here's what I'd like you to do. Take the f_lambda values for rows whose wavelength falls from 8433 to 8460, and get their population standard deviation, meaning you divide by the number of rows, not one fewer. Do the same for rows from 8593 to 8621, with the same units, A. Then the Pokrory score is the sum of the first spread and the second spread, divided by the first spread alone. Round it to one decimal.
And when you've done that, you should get 2.3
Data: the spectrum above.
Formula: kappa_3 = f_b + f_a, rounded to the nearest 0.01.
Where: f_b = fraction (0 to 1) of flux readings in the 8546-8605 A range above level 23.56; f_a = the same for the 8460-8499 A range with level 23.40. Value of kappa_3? 0.93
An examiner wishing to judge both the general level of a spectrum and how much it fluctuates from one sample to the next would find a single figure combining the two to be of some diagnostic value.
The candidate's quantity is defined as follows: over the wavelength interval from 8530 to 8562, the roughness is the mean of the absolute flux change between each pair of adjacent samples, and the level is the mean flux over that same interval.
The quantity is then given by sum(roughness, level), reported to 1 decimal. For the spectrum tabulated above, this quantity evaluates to 23.9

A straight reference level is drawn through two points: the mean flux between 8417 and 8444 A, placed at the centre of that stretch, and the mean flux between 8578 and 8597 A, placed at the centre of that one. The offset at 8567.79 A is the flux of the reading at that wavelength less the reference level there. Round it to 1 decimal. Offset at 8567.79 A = -1.0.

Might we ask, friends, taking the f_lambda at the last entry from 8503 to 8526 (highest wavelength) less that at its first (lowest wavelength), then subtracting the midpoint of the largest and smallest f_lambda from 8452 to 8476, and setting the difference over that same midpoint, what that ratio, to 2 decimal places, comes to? -0.96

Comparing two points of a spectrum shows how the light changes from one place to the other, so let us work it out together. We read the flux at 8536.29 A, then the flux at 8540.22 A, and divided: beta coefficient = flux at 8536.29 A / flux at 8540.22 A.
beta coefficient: 0.99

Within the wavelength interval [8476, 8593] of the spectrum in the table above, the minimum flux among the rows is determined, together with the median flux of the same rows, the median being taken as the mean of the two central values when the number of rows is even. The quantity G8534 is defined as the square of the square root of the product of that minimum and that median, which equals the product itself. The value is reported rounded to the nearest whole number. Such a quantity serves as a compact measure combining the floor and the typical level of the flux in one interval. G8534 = 525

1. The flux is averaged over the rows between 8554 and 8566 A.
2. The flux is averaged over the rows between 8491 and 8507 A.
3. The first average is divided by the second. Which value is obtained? 0.97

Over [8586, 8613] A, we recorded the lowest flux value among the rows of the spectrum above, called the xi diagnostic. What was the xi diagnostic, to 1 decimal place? 22.0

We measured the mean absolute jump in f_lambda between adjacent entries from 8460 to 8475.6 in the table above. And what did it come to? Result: 1.7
